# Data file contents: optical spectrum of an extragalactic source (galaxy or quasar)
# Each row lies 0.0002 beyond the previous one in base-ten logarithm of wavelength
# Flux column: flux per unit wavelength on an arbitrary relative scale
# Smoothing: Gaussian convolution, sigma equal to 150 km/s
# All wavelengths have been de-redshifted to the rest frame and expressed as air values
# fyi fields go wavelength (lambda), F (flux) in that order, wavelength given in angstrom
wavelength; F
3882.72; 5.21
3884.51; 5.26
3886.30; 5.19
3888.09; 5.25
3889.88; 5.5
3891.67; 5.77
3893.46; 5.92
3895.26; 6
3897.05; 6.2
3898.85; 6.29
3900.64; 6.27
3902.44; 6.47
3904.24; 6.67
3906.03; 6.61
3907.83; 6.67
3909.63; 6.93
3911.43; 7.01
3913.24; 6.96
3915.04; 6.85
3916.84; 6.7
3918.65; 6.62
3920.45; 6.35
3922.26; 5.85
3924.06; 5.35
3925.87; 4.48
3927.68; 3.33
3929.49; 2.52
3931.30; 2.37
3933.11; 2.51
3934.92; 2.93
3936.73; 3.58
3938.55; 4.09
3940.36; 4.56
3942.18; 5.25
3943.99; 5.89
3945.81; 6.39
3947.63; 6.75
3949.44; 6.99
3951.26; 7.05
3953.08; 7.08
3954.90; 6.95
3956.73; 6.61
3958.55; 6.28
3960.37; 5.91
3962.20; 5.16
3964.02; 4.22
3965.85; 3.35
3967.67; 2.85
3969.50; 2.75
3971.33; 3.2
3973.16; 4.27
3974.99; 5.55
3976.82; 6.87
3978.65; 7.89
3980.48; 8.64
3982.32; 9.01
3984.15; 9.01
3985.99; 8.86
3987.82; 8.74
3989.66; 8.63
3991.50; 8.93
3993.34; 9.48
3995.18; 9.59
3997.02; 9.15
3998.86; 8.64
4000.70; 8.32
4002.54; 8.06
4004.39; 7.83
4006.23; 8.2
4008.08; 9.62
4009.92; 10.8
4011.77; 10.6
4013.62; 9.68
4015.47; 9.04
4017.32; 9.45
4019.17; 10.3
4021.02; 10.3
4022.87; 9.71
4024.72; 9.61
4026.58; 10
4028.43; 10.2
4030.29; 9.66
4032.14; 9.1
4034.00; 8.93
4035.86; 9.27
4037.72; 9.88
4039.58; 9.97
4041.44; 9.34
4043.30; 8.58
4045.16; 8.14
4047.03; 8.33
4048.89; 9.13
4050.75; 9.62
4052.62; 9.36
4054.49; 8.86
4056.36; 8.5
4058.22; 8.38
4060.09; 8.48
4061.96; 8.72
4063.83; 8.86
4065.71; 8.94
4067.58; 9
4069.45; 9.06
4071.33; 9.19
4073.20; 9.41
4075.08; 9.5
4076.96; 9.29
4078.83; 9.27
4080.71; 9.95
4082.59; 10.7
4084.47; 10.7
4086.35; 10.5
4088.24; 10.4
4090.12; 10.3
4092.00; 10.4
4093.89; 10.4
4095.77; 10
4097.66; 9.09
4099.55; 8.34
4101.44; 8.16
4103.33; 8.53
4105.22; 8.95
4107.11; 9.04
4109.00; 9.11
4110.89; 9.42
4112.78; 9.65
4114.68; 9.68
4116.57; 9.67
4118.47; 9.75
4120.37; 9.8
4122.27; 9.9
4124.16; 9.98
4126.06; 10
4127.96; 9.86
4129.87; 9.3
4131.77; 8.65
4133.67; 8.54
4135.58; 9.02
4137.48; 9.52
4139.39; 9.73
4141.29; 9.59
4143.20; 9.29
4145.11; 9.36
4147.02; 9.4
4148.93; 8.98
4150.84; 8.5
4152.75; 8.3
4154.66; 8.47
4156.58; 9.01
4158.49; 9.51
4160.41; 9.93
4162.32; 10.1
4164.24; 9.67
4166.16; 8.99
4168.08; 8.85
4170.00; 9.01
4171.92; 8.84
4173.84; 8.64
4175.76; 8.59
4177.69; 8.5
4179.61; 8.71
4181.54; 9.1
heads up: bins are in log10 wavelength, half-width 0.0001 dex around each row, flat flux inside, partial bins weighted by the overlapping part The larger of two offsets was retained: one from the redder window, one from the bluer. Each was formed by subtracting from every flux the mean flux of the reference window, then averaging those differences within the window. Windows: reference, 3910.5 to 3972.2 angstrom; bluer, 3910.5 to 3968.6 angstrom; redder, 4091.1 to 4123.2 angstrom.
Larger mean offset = 4.3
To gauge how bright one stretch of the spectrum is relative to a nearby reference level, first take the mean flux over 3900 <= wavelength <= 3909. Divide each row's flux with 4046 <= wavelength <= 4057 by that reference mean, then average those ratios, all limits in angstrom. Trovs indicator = 1.37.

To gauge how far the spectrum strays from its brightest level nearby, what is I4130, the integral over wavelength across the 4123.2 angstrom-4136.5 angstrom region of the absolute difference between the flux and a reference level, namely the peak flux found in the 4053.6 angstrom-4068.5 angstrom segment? 8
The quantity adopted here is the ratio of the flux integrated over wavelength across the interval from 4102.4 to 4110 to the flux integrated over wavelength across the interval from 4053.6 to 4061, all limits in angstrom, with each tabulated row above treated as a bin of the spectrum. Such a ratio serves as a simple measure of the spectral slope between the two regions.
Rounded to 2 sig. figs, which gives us 1.1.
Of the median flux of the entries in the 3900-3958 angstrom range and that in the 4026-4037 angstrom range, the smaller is 6.43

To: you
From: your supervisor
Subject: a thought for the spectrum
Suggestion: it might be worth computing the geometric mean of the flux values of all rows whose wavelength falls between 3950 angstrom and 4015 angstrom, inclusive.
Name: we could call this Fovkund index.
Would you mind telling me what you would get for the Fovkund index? 6.9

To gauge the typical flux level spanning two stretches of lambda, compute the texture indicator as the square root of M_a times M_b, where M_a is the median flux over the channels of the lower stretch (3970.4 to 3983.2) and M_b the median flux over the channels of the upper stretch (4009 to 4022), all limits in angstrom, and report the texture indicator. 8.4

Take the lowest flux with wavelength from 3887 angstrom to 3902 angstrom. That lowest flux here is 5.25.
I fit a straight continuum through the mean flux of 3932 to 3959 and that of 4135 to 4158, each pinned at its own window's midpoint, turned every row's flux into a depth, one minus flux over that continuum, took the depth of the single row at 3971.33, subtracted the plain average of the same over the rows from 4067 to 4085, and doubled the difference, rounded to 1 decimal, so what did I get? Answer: 1.4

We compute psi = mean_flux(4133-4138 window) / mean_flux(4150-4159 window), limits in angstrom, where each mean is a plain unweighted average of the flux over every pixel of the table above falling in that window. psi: 1.03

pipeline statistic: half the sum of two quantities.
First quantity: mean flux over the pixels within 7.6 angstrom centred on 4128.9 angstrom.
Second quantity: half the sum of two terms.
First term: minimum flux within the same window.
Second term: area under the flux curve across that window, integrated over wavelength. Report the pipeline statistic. 25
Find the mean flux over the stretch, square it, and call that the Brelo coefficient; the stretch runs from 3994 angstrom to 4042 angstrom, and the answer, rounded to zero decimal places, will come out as 89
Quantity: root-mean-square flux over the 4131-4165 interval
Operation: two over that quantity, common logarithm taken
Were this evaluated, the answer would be -0.663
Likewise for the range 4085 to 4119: -0.679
